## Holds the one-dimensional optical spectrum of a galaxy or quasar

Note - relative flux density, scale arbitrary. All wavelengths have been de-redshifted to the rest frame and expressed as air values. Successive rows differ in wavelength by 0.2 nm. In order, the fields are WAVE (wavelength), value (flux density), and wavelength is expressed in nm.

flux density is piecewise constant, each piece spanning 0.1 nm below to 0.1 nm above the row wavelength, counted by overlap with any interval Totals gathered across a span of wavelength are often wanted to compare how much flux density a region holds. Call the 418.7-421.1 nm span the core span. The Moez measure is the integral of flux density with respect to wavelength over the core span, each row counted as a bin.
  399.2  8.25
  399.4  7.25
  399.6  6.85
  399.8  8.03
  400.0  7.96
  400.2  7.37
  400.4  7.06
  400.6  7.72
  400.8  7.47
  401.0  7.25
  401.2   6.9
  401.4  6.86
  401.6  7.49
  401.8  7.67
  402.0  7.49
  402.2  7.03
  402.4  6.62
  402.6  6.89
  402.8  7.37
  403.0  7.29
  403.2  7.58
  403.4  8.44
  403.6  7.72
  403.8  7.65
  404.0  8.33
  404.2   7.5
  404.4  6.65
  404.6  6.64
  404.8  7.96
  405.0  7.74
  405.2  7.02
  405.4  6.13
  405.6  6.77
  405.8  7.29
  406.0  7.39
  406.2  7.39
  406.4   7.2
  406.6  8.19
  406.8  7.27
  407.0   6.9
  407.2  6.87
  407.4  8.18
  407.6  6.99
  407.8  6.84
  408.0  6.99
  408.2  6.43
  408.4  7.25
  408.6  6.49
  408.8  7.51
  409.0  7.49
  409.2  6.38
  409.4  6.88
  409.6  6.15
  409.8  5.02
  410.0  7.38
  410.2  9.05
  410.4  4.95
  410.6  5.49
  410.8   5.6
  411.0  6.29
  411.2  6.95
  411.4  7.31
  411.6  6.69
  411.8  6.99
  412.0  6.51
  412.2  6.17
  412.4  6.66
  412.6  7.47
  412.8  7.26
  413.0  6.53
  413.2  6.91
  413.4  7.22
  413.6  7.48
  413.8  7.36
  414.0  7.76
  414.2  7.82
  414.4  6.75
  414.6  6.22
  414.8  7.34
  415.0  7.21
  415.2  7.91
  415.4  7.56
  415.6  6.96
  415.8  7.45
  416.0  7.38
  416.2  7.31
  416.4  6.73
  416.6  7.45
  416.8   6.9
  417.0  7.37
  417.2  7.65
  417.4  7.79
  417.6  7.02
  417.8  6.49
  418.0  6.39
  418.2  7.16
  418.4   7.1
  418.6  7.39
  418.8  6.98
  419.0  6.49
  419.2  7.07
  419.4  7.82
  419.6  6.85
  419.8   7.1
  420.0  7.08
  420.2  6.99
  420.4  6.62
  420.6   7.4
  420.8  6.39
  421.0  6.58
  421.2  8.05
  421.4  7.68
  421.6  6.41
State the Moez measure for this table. 16.7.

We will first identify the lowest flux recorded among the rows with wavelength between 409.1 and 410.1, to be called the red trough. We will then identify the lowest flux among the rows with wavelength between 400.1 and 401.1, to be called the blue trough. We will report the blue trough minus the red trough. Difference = 2.0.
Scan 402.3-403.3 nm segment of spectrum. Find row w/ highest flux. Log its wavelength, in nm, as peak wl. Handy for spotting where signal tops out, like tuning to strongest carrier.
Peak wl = 403.2 nm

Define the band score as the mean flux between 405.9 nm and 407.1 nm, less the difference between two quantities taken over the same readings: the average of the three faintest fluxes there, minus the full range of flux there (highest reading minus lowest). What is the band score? 1.56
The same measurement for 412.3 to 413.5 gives 1.25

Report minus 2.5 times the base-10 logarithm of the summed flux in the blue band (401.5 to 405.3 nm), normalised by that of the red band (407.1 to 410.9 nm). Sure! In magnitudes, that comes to -0.106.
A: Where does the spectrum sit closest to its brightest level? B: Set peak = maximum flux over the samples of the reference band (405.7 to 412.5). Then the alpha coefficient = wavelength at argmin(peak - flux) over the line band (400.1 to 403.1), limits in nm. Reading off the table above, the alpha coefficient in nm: 400.6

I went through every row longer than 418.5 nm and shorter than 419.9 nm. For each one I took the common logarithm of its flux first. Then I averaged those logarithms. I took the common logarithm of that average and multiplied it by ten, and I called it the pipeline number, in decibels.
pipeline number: -0.70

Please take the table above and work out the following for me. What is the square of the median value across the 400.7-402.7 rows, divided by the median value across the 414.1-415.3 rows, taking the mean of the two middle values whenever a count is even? 7.0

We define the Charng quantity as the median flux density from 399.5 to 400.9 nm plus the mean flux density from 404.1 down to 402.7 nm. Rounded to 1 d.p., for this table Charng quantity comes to 15.2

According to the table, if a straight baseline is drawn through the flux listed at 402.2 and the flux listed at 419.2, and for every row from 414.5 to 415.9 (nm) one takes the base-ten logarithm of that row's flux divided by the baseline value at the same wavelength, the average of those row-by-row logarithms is 0.010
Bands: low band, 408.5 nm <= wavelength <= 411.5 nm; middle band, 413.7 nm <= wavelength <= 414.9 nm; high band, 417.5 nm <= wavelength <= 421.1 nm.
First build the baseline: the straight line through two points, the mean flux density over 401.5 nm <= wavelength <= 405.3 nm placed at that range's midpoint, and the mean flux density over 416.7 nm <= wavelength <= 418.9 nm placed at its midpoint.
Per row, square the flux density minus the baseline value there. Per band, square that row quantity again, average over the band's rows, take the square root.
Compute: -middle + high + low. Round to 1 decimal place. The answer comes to 2.2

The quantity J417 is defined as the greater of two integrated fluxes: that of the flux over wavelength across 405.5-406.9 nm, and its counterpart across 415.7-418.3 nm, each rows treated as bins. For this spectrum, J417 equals 19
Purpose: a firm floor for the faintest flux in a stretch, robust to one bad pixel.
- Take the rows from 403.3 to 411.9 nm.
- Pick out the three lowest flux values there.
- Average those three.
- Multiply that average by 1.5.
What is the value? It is 7.7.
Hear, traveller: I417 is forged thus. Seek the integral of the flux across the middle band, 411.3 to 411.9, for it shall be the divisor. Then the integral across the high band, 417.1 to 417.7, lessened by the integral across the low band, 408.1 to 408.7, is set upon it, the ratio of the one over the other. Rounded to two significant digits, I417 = 0.11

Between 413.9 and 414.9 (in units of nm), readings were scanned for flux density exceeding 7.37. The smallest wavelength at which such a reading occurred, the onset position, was 414.0 nm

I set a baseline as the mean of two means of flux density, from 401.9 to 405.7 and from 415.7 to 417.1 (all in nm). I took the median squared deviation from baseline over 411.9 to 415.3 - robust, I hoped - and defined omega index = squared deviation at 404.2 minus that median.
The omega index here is -0.19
